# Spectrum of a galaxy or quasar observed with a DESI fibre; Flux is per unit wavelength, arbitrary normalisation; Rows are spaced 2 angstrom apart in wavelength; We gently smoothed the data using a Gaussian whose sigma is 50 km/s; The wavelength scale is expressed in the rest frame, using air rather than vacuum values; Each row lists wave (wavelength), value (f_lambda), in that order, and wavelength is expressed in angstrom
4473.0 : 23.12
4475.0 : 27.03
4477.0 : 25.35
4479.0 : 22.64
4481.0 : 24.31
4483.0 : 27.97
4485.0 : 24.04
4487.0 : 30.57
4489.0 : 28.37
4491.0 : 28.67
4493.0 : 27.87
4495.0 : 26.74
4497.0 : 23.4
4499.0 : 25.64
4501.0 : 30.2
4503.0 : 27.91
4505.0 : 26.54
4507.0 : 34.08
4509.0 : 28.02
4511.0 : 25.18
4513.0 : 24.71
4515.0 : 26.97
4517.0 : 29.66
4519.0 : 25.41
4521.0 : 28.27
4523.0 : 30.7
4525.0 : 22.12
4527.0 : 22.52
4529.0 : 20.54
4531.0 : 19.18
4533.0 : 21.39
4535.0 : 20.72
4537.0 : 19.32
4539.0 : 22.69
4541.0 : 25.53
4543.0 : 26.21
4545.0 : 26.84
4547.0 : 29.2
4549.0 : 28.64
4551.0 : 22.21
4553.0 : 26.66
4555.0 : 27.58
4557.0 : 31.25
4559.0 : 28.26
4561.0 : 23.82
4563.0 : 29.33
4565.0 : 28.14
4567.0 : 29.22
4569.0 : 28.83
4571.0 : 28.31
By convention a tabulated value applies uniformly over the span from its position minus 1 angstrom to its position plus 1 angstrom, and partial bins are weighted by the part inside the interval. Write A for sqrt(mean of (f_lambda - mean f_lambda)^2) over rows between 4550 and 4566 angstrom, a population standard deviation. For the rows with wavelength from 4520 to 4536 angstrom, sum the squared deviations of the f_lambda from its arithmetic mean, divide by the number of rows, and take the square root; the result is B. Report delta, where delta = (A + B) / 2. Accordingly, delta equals 3.3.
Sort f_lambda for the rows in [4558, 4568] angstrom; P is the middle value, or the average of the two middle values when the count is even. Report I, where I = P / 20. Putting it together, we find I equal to 1.413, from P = 28.3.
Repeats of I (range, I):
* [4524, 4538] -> 1.036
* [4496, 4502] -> 1.282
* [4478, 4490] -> 1.307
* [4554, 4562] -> 1.396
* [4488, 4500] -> 1.365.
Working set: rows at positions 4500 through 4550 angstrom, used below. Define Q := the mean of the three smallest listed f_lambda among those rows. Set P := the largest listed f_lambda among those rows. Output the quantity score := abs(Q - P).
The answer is 14.4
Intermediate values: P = 34.08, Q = 20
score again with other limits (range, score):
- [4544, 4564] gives 7.0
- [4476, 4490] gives 6.9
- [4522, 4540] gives 11.0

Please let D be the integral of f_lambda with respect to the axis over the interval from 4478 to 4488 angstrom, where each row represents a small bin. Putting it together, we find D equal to 259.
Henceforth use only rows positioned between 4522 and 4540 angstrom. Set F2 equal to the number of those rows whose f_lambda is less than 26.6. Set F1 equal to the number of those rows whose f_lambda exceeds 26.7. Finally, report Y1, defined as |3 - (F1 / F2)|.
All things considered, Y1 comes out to 2.9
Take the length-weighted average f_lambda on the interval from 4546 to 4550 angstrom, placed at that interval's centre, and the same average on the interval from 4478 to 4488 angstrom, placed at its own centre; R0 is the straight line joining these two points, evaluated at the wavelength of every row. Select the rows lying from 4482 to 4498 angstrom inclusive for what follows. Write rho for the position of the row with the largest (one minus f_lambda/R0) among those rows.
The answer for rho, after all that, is 4497.0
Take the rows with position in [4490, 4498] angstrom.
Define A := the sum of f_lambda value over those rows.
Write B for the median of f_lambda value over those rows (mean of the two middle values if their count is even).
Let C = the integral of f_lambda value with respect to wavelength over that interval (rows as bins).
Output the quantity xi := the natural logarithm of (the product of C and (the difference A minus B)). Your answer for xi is 9.74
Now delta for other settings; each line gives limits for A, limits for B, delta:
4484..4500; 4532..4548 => 2.8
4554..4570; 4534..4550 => 2.7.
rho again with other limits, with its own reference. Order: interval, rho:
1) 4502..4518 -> 4513.0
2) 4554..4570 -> 4561.0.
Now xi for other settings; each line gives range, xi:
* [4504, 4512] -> 9.89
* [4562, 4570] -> 9.90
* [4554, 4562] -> 9.82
